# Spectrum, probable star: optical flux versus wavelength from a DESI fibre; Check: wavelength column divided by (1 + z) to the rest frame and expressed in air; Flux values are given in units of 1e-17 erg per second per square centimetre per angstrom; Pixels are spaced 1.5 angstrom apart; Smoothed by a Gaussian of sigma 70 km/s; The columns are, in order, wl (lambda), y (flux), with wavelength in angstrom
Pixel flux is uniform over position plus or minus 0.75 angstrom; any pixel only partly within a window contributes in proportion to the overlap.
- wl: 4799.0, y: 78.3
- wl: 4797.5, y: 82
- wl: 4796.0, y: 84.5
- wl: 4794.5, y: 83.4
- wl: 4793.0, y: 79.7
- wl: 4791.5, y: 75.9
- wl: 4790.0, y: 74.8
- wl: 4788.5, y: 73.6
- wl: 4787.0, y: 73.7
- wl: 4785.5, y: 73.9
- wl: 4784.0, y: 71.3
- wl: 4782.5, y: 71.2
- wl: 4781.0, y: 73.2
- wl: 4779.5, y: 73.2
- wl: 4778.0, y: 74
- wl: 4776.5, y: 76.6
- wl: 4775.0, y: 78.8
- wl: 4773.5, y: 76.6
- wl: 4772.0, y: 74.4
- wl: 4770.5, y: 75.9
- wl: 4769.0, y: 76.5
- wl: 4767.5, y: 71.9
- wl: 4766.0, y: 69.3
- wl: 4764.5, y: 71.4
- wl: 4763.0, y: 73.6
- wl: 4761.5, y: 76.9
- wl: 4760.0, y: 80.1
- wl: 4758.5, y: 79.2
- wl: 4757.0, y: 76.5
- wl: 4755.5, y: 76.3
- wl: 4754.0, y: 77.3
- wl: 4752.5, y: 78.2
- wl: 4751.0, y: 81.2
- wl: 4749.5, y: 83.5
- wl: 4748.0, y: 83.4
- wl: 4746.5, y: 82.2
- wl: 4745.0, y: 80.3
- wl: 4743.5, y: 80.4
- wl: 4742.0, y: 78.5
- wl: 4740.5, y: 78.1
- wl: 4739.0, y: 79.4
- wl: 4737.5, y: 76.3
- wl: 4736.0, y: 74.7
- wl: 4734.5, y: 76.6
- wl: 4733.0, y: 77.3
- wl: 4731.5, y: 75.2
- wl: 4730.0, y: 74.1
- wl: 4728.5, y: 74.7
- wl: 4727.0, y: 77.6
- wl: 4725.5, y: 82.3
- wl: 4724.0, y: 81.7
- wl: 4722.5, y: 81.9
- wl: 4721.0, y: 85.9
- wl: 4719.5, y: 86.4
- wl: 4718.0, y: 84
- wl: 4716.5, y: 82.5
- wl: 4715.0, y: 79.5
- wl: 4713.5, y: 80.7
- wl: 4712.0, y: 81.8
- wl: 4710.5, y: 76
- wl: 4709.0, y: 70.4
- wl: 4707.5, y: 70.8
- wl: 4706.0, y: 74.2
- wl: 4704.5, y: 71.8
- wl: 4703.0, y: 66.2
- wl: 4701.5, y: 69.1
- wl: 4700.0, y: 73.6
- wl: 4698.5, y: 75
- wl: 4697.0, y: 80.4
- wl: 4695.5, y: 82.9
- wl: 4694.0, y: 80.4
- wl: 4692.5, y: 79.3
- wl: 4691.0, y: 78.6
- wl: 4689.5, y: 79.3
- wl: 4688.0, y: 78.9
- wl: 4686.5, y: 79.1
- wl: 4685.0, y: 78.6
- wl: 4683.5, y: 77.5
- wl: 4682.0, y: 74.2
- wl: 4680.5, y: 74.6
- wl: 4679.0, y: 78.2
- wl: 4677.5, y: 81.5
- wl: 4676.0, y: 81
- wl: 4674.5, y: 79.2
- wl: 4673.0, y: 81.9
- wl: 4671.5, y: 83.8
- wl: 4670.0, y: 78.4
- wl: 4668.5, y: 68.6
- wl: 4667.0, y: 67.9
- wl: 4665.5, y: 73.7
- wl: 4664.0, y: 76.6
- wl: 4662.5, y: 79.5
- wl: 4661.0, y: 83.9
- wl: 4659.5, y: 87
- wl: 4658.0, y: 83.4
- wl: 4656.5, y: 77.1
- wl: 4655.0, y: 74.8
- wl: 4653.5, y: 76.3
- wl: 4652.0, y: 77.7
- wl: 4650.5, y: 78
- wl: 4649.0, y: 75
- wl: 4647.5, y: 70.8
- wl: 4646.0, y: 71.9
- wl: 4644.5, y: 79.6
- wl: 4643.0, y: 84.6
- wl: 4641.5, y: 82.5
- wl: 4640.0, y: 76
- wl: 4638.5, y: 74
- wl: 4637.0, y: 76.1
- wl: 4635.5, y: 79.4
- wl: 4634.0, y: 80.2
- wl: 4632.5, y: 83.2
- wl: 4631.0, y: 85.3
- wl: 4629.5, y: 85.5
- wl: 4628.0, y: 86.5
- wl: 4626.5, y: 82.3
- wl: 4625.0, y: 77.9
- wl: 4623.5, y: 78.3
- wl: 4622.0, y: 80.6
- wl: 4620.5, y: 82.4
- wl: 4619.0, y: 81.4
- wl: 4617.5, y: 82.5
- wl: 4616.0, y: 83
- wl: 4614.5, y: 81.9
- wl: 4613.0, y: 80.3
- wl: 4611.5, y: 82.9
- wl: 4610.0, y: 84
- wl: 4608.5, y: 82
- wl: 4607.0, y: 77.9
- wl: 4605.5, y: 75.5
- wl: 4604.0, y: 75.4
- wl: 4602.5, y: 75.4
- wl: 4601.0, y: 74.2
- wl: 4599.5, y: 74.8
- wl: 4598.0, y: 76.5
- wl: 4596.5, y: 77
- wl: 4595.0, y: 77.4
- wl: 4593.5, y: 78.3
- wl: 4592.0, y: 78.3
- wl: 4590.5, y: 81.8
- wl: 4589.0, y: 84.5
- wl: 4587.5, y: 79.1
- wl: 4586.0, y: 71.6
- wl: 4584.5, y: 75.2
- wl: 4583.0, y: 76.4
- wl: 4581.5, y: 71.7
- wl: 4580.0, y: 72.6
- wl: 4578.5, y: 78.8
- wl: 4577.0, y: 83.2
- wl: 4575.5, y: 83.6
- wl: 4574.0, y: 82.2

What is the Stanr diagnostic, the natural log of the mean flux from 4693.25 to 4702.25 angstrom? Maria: 4.34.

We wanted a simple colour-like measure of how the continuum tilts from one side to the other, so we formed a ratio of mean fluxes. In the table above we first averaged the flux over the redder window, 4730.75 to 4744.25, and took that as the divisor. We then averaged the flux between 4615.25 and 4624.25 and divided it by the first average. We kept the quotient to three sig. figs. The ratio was 1.05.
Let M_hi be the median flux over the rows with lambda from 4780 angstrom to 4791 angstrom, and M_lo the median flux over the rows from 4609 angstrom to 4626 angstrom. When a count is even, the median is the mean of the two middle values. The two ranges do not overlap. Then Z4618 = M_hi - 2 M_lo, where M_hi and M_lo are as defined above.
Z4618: -90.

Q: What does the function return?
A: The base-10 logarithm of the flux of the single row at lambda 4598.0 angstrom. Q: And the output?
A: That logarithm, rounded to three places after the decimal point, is 1.884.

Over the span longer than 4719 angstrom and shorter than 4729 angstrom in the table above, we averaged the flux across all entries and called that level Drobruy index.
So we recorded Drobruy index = 81.5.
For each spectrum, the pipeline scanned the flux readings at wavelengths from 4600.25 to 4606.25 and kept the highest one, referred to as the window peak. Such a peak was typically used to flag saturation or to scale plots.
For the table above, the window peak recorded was 75.5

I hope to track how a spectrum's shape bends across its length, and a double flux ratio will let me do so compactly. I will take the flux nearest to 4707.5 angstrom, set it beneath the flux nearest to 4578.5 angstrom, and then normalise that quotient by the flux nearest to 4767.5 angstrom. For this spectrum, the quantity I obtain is 0.0155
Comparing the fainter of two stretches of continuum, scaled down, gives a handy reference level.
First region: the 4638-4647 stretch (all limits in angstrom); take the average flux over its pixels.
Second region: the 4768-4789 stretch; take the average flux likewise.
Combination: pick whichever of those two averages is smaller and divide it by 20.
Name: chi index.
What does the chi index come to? 3.72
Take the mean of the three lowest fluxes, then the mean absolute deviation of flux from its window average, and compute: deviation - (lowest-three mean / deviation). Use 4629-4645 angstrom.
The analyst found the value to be -19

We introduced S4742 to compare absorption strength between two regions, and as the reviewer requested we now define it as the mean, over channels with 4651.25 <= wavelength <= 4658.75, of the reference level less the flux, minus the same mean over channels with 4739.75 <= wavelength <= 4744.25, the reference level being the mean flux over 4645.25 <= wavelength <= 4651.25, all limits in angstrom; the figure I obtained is 1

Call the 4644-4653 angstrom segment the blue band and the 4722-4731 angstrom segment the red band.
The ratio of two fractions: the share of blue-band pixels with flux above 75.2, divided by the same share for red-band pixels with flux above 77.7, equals 1.0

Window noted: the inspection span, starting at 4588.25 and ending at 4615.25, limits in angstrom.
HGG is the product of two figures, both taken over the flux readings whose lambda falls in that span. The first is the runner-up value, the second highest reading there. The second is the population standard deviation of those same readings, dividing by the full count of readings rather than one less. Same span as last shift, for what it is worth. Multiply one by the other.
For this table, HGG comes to 273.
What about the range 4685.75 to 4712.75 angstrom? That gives 384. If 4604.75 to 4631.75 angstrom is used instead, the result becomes 241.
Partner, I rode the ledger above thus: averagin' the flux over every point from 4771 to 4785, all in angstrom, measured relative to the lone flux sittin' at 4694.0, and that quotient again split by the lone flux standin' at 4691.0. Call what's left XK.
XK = 0.0118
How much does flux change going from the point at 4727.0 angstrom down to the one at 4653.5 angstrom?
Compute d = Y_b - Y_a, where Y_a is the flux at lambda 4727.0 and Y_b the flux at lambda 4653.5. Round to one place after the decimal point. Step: -1.3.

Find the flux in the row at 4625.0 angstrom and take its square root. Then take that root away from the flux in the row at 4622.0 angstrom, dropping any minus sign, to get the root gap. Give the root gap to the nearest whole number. 72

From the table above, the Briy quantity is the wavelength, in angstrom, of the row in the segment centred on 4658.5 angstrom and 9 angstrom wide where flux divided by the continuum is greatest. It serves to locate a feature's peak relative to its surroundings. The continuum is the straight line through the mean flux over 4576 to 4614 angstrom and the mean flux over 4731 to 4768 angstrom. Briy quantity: 4659.5 angstrom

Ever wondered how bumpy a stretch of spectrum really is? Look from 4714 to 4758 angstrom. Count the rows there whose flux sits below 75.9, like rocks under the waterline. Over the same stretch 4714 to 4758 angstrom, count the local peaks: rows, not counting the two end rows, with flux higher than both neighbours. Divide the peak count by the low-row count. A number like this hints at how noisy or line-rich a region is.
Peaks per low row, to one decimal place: 1.5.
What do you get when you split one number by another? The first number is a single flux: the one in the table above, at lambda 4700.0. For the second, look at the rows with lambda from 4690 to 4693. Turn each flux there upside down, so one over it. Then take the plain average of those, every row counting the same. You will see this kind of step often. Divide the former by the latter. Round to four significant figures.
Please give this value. 5811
